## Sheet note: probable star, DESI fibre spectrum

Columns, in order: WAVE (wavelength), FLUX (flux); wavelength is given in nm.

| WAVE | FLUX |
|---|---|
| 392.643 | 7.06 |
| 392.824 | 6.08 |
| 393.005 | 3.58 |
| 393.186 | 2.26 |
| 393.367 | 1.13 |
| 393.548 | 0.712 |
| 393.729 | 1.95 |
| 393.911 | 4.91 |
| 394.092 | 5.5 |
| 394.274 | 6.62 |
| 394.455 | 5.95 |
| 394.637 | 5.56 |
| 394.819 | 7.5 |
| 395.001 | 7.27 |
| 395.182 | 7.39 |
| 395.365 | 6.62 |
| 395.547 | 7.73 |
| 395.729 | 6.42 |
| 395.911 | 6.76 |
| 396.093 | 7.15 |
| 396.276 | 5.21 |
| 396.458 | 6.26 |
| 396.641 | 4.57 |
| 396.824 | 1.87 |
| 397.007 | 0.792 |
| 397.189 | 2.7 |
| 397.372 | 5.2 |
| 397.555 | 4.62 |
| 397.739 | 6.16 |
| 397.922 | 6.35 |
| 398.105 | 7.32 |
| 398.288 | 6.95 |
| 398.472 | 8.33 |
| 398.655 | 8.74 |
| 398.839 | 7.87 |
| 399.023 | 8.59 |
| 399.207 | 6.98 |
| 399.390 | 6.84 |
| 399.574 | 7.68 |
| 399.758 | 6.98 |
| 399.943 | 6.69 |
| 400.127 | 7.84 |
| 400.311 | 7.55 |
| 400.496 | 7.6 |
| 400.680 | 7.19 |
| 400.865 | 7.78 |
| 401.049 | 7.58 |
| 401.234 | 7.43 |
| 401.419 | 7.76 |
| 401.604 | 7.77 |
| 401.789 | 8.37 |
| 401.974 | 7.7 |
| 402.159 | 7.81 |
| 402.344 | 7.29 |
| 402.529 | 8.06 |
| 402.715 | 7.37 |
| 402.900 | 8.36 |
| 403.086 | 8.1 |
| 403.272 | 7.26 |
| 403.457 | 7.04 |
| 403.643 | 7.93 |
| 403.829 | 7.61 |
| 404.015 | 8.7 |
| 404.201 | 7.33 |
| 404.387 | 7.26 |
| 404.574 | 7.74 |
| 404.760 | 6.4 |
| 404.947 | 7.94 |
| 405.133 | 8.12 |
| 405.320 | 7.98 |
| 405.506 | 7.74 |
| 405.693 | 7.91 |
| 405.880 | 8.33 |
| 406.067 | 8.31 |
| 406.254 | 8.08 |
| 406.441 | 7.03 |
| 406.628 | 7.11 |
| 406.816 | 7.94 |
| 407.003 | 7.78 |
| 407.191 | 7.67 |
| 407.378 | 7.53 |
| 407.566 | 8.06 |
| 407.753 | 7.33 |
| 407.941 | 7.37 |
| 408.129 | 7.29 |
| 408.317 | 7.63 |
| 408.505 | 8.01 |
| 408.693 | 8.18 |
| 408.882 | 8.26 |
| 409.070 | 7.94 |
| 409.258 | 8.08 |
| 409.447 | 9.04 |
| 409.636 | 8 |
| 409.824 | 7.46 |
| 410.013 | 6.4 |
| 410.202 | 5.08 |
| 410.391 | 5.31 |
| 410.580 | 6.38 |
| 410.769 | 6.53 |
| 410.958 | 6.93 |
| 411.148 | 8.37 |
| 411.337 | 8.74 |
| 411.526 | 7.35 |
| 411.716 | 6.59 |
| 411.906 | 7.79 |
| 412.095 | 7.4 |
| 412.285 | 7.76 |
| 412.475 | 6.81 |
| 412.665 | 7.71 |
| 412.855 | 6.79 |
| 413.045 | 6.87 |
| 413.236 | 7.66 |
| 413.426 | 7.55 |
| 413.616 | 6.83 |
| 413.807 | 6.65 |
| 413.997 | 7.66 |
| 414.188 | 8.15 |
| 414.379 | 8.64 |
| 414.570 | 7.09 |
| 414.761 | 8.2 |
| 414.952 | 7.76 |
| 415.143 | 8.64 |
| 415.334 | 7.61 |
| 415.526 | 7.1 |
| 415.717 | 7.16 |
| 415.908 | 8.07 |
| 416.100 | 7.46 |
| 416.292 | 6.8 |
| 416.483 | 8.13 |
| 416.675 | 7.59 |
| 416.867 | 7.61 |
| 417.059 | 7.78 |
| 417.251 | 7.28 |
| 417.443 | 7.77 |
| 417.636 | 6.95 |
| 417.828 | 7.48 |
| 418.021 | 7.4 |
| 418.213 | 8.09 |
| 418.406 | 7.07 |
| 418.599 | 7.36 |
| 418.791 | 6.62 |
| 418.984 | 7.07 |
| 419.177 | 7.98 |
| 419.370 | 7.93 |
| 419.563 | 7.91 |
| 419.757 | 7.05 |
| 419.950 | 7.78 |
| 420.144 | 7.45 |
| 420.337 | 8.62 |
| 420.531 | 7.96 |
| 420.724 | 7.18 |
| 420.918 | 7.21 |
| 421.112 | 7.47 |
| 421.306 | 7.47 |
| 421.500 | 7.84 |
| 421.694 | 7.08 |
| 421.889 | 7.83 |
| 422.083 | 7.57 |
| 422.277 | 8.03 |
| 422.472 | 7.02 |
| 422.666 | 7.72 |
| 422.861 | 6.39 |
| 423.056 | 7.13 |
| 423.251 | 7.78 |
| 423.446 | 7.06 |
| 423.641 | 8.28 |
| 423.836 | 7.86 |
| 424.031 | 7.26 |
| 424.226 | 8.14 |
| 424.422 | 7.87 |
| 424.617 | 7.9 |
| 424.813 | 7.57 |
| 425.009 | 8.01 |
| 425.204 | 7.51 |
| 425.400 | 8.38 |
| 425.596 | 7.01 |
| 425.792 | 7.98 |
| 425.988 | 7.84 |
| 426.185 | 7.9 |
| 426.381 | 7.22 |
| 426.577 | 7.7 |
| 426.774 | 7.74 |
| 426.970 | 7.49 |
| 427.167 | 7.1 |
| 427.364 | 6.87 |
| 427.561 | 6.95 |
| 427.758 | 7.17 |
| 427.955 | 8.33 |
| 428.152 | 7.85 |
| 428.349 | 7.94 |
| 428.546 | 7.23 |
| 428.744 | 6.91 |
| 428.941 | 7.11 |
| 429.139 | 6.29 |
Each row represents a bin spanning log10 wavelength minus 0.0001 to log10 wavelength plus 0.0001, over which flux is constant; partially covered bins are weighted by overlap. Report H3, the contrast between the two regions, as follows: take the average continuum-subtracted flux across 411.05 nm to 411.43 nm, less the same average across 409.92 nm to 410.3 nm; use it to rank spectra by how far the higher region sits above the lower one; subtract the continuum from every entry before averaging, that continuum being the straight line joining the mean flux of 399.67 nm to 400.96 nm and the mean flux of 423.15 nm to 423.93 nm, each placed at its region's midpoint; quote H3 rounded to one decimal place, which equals 2.8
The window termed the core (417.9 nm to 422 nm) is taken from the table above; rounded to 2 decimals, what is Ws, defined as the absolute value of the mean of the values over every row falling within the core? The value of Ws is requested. 7.54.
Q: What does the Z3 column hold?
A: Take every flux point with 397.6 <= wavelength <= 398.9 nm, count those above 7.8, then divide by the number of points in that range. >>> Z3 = 0.43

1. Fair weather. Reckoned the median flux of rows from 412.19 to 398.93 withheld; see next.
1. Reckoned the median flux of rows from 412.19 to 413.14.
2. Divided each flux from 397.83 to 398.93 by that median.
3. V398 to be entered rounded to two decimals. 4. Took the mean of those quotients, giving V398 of 1.11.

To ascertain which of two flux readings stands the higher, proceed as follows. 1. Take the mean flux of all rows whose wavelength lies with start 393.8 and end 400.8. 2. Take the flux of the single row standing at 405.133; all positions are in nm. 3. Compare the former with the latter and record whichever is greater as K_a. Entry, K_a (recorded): 8.12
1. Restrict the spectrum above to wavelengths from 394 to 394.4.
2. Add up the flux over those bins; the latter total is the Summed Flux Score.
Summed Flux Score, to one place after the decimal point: 12.1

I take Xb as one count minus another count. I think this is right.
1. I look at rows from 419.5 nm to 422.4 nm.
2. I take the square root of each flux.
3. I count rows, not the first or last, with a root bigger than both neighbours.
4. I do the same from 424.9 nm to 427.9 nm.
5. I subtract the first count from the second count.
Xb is 0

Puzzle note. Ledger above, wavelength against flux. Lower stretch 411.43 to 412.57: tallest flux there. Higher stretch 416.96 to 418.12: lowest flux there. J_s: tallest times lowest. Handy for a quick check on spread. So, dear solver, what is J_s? 54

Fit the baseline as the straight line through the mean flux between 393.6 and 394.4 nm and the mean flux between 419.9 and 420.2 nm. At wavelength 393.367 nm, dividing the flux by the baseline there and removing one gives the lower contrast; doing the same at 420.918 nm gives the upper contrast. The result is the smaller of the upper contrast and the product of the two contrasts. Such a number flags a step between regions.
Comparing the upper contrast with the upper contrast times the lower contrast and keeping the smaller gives -0.06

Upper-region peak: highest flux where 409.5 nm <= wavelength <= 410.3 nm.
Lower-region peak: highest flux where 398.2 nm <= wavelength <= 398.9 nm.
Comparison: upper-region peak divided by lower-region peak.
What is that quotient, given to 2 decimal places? 0.92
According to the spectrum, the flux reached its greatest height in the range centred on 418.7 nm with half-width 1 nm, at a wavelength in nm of 418.213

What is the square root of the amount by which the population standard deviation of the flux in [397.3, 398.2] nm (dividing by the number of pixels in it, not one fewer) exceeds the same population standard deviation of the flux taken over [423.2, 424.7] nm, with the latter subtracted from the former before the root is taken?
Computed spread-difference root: 0.74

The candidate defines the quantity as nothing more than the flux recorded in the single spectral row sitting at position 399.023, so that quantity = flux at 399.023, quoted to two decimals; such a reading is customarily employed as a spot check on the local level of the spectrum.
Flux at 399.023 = 8.59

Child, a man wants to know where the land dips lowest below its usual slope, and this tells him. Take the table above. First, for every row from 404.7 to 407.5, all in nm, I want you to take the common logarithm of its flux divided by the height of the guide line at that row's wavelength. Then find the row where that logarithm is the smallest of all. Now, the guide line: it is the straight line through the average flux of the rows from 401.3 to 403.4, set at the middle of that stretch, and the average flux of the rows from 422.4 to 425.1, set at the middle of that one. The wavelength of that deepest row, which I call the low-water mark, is 404.760 nm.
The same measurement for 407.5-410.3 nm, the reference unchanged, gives 410.202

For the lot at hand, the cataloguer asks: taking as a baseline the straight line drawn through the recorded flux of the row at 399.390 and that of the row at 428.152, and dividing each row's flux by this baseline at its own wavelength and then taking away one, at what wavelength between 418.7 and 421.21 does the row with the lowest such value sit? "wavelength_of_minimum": 418.791 nm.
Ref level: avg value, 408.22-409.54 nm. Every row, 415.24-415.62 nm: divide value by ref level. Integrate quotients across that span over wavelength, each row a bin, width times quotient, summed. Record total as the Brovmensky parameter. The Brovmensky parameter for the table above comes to 0.34 nm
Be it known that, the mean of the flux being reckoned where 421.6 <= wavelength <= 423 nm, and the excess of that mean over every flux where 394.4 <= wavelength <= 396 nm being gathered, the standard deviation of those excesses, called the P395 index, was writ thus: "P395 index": 0.7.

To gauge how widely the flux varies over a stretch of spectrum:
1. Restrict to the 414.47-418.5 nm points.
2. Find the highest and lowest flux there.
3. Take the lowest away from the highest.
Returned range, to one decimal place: 1.8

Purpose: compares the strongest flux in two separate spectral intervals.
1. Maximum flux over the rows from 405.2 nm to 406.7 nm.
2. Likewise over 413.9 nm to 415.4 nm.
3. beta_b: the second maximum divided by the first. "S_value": 1.04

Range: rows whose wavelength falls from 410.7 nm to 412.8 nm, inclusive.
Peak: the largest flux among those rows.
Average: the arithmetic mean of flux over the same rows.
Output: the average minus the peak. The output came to -1.29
